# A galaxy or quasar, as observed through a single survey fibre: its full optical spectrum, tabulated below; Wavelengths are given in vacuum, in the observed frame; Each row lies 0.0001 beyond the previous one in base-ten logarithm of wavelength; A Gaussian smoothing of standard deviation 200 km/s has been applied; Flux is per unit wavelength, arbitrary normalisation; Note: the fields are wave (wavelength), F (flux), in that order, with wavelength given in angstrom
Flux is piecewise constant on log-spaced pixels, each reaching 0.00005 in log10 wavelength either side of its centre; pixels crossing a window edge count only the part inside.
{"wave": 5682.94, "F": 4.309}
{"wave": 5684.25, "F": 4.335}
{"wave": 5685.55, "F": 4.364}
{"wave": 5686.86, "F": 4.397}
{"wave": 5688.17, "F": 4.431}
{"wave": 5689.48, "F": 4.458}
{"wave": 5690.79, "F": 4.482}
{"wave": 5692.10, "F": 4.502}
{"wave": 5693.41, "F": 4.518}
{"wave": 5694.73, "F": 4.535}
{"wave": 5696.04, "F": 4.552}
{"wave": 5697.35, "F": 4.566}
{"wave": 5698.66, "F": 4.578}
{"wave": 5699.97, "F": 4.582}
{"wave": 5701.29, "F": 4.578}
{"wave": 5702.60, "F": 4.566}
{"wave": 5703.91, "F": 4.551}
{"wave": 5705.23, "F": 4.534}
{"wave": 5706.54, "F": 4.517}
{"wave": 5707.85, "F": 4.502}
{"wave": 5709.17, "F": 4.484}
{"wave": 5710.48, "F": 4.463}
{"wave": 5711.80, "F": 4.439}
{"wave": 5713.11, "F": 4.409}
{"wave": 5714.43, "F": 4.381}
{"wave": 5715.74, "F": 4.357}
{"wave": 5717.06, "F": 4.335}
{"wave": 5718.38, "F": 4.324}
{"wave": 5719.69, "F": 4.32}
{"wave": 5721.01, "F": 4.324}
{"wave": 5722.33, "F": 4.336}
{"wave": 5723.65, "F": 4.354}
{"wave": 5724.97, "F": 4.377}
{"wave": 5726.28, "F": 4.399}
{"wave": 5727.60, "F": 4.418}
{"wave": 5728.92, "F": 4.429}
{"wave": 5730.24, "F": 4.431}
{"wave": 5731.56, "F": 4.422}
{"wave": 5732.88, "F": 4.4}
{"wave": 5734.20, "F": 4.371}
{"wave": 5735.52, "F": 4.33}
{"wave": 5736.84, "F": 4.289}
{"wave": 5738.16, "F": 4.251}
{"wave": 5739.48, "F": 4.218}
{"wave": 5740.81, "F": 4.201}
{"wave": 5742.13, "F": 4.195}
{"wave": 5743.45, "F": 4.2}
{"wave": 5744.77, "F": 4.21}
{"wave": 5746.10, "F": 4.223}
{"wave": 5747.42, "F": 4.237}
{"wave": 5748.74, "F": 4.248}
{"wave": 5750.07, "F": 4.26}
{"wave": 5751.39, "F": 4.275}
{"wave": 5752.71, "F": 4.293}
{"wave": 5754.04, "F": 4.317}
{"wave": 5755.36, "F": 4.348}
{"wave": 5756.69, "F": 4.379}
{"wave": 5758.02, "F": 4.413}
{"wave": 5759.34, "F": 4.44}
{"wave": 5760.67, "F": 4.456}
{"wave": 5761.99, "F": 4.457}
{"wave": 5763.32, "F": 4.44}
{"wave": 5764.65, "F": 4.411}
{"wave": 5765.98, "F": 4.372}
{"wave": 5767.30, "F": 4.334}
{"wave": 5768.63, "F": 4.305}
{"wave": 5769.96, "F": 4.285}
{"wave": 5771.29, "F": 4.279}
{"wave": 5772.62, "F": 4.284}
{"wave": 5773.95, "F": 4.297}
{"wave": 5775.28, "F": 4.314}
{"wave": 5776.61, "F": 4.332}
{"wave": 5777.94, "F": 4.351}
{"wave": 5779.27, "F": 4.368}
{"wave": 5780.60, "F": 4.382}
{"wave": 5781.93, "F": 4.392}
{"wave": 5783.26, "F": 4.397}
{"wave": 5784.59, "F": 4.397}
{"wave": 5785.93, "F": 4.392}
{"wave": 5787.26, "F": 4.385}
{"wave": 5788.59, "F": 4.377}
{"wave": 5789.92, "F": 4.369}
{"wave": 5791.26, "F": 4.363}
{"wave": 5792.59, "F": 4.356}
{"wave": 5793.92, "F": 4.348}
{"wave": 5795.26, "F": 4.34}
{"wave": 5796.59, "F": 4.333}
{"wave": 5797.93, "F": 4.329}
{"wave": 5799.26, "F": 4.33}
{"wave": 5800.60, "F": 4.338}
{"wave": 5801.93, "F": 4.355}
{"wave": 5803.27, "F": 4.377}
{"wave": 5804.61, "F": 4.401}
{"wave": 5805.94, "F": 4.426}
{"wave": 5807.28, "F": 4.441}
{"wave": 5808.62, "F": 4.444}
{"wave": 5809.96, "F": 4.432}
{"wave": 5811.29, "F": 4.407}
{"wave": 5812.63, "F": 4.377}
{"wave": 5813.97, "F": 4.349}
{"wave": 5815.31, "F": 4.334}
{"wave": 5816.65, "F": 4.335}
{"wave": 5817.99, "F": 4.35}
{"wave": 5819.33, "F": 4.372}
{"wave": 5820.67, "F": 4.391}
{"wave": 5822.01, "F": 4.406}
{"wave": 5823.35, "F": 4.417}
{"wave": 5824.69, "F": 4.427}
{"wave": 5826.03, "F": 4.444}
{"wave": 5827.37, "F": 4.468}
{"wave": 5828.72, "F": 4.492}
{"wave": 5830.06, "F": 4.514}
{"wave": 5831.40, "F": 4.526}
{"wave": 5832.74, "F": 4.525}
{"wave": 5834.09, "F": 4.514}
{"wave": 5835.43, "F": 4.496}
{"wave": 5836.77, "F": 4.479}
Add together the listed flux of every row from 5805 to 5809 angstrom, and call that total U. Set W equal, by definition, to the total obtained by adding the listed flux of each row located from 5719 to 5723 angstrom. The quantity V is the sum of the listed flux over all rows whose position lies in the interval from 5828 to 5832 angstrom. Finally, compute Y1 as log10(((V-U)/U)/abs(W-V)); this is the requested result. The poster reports -1.5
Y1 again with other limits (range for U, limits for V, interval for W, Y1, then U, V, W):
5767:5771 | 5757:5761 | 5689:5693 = -0.6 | 12.9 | 13.3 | 13.4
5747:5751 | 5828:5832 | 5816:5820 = -0.9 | 12.7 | 13.5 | 13.1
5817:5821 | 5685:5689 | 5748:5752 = -1.8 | 13.1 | 13.2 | 12.8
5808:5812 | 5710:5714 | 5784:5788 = -1.8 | 13.3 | 13.3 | 13.2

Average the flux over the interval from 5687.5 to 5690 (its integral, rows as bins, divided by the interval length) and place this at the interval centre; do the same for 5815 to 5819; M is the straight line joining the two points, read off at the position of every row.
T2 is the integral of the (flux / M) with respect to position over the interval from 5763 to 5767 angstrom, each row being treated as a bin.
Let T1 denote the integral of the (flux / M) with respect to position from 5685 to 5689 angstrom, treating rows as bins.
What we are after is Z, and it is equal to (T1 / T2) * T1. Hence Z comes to 3.90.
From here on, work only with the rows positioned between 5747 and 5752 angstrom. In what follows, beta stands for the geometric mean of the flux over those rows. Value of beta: 4.25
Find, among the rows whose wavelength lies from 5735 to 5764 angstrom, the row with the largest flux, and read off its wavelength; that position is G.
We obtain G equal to 5761.99 angstrom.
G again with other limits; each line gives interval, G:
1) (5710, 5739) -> 5710.48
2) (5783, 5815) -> 5808.62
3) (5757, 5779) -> 5761.99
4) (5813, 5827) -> 5826.03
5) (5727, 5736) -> 5730.24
